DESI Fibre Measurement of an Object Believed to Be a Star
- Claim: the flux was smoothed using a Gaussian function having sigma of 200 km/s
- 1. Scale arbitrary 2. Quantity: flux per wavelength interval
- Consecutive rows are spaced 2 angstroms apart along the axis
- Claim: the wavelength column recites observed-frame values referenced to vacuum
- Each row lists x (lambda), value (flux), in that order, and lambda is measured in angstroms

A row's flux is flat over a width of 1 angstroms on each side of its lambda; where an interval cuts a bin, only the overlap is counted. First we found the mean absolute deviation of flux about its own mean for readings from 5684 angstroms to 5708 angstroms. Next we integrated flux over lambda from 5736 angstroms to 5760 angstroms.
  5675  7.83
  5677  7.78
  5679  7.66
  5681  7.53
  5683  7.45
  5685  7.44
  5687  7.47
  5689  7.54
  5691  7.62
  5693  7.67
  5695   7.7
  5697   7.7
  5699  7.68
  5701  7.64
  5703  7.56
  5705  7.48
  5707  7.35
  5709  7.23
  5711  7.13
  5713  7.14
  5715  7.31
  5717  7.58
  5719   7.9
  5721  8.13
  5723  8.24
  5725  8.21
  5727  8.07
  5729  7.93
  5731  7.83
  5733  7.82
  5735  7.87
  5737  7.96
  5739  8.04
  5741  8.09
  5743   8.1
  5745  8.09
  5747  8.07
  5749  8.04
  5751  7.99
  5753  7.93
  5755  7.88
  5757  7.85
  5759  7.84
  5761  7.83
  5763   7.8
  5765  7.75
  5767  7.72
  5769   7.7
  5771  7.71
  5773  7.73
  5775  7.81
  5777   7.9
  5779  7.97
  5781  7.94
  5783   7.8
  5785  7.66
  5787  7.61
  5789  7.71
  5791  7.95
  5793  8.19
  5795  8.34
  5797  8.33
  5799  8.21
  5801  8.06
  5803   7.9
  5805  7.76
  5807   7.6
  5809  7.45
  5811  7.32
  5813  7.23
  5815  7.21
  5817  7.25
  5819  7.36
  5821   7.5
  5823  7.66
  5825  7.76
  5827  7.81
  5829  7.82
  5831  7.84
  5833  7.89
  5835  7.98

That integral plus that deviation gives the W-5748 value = 192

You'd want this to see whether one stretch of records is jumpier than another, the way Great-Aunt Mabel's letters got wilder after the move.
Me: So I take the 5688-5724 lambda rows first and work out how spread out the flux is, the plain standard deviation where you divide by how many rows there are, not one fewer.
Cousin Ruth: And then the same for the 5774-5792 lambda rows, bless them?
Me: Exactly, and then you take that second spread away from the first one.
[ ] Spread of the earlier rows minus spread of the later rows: 0.17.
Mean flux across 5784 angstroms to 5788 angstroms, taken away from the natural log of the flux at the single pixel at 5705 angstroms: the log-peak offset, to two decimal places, -5.62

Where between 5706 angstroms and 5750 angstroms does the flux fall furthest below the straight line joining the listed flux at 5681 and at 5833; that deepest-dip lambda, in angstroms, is 5711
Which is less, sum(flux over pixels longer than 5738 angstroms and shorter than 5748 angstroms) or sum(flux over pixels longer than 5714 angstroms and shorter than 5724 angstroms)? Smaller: 39.2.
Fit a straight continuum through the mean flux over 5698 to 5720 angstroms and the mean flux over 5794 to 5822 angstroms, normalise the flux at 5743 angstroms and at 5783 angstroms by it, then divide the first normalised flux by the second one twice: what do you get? 1.03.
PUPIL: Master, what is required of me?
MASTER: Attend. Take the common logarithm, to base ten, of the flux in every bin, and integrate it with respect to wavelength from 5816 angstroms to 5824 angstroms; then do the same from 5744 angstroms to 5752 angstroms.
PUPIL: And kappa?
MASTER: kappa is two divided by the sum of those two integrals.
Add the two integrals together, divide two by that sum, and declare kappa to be 0.141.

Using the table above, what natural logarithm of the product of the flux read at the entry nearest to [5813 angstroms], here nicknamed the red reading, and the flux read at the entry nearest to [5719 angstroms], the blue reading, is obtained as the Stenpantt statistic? 4.05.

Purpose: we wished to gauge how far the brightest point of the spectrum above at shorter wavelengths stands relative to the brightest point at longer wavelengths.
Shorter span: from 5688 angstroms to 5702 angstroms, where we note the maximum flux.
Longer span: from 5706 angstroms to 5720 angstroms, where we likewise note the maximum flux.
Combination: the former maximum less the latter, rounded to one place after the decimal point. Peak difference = -0.2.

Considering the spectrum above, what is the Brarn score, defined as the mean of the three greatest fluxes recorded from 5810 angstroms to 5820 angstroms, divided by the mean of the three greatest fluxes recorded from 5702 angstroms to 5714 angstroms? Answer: 0.98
